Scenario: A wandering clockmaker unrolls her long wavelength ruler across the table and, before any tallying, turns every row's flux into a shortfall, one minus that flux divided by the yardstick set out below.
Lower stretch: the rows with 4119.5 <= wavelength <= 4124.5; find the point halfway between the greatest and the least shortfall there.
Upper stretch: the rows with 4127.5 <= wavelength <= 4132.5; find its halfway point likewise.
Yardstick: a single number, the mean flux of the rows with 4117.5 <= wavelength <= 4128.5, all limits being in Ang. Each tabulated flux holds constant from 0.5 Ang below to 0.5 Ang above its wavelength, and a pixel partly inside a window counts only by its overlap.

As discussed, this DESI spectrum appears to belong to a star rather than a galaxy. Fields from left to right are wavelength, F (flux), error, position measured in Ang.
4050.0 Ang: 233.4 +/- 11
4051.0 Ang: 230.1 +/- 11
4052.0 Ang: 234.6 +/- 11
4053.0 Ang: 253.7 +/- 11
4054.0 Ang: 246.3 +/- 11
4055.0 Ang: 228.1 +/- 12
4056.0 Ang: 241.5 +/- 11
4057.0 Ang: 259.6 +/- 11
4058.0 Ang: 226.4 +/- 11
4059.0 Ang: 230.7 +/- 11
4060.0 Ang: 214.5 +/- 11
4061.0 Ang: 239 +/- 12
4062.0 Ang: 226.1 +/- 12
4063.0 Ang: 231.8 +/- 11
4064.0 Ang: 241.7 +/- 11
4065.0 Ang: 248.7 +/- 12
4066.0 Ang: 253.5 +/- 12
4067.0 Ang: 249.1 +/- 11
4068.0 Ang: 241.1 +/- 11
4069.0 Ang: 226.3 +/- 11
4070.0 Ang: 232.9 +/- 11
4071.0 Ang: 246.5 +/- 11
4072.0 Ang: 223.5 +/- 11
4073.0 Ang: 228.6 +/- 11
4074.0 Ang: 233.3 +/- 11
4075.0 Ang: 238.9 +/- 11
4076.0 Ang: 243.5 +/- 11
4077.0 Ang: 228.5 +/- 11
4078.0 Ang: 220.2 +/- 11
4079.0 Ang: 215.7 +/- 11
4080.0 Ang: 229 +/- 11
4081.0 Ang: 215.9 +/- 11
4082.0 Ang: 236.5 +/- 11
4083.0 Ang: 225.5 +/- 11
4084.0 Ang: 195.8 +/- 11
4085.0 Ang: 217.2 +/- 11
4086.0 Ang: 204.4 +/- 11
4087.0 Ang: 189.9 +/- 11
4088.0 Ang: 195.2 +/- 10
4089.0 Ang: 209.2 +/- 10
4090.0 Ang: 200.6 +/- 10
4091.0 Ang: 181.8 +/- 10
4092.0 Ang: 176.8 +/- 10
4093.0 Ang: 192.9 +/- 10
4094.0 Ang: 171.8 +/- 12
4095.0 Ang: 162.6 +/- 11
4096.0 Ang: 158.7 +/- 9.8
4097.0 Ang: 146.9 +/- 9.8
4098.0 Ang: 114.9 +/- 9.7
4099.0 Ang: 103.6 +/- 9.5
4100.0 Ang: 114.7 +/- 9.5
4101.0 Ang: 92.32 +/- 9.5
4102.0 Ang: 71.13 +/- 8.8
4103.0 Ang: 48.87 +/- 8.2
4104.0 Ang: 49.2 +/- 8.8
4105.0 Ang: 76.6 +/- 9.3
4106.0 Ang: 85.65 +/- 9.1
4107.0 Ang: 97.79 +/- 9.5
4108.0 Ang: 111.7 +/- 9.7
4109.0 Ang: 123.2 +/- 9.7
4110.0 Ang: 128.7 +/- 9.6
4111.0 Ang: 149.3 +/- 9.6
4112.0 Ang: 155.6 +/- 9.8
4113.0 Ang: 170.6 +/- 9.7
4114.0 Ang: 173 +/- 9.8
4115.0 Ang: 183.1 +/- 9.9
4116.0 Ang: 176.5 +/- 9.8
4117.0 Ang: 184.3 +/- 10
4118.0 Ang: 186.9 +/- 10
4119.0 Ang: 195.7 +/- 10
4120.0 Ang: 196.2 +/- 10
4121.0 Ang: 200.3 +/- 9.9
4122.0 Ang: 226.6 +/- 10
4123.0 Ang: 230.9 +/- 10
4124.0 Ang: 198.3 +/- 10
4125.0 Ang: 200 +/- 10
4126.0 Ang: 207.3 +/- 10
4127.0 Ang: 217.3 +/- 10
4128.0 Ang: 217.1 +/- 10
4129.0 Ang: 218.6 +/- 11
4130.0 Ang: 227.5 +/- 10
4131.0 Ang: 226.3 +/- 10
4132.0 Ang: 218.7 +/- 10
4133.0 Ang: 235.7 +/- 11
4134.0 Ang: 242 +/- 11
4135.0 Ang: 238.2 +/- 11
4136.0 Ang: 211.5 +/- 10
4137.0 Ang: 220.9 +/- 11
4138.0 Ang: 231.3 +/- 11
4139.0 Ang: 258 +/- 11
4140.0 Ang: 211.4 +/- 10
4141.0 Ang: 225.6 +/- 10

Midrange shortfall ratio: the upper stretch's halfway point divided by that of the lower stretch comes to 2.3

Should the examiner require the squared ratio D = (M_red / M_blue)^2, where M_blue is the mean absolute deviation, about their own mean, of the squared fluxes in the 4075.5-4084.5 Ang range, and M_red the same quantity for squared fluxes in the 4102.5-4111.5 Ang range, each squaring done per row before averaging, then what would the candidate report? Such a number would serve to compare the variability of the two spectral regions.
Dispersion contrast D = 1.5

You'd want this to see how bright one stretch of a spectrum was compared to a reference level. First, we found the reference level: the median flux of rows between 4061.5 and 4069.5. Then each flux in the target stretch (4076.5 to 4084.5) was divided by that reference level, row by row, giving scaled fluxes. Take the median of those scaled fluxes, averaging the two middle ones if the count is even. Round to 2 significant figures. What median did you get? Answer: 0.92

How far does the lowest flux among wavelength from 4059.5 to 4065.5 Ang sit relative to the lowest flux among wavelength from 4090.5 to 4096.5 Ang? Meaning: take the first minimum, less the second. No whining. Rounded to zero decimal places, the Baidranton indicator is 56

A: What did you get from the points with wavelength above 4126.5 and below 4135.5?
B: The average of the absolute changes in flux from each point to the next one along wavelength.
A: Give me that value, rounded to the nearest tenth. 5.8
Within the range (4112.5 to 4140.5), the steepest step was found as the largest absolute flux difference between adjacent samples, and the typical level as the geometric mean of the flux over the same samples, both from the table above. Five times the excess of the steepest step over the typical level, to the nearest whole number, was -815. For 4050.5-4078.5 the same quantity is -1015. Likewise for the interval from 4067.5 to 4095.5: -914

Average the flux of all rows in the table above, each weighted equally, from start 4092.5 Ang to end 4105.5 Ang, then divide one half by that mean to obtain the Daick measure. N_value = 0.0043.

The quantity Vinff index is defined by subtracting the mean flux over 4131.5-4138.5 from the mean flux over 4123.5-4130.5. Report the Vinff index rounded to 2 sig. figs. -16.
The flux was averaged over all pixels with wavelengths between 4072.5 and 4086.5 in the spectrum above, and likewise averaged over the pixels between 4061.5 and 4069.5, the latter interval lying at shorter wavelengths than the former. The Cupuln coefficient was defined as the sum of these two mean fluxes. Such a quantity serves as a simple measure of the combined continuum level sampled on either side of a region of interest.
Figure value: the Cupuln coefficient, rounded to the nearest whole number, 464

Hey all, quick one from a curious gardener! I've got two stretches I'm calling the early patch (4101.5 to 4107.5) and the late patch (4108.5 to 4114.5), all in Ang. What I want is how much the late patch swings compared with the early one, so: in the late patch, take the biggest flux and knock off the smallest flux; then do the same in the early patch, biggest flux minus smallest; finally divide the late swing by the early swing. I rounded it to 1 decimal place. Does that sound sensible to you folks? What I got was 1.0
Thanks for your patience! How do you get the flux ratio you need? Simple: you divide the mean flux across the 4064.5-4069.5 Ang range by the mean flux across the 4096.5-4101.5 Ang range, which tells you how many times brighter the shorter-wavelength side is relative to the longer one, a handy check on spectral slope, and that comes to 2.1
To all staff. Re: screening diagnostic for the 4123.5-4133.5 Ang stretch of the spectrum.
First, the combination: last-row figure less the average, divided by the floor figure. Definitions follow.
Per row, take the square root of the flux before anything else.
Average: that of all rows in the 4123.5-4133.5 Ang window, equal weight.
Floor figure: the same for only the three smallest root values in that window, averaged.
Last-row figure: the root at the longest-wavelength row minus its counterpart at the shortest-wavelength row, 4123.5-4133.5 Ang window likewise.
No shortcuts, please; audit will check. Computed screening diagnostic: -0.95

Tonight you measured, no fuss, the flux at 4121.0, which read 200.3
